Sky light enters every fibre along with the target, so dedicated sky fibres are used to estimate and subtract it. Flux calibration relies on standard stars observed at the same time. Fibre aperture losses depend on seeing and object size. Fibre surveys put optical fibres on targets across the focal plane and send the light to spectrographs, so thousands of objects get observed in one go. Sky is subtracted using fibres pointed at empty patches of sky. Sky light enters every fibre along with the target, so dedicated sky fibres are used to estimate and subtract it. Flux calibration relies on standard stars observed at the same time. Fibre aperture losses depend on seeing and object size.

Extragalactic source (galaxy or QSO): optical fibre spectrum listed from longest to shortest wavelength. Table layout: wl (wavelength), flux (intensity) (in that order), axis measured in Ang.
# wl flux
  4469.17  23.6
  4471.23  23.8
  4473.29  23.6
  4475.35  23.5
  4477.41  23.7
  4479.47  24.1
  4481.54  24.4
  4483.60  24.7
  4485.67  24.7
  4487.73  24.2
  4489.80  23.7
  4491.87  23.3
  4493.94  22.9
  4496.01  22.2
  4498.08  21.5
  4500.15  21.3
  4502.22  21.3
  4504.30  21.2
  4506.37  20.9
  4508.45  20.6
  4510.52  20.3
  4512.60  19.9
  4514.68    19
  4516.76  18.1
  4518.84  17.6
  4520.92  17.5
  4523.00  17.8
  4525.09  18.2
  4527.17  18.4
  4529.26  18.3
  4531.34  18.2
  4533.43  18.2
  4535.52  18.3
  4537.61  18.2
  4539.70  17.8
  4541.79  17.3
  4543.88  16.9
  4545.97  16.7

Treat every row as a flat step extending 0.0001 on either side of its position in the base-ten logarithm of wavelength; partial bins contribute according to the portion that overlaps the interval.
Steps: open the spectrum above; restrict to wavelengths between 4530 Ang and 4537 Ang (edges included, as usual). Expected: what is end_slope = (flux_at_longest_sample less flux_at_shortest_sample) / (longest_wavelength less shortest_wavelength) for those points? 0.02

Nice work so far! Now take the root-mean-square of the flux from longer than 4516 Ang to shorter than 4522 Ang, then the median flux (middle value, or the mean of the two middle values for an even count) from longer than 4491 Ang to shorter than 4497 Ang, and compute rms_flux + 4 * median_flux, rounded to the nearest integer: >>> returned 109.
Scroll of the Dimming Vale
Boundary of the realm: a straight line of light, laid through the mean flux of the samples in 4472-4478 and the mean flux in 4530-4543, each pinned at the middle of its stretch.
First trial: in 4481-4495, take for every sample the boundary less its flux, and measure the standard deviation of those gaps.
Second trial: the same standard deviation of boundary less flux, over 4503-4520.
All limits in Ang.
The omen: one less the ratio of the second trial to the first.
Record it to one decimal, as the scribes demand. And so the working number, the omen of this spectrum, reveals -1.4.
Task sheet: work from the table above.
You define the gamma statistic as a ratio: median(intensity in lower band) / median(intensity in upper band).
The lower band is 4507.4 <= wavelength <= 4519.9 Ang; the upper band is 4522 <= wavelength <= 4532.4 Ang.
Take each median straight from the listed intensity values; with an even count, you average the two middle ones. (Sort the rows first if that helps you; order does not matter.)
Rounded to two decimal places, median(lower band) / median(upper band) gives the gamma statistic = 1.07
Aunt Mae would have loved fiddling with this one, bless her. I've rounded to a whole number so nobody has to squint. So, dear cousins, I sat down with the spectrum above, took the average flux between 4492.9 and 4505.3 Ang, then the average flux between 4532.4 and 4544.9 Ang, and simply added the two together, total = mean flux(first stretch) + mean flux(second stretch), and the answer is 40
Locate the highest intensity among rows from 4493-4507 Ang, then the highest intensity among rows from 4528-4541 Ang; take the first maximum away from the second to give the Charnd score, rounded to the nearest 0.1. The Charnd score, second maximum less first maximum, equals -4.6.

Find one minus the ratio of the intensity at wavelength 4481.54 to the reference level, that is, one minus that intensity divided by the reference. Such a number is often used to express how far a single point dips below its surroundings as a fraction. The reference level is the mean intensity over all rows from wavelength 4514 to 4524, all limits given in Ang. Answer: -0.36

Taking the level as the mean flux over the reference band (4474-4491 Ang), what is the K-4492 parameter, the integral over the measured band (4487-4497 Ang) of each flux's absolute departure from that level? 9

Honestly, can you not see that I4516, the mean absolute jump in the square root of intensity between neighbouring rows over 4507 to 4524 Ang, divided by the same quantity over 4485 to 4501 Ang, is 1.1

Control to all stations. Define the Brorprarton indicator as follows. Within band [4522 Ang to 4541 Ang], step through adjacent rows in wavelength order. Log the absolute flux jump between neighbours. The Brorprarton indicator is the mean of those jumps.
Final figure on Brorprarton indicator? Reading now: 0.175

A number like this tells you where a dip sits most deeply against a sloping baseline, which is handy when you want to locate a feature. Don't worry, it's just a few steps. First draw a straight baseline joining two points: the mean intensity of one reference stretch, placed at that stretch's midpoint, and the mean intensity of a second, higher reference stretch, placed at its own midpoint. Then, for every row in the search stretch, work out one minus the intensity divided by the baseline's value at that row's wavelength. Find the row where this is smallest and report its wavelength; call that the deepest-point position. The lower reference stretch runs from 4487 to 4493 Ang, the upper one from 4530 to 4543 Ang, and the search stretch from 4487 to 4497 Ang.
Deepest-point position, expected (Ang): 4487.73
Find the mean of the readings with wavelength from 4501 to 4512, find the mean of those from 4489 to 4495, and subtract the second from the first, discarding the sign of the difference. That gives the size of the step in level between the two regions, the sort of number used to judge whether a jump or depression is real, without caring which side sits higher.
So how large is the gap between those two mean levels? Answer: 2.44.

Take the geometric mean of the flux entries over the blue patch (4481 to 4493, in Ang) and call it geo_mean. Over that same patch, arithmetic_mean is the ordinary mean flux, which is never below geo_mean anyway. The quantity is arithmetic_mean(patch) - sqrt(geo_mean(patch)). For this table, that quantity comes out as 19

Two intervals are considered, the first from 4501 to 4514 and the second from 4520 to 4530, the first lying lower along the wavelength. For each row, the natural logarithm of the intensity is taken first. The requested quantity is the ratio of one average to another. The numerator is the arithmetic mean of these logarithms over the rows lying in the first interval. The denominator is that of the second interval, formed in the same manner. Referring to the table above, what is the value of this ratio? 1.05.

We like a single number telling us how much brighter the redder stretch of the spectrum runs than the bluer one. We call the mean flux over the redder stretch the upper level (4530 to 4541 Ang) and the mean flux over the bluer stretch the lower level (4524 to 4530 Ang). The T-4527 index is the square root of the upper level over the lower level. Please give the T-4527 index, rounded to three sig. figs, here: 0.996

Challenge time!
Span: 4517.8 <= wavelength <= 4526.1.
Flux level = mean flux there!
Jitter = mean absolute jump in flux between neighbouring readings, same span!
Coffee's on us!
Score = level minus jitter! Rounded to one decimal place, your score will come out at 17.5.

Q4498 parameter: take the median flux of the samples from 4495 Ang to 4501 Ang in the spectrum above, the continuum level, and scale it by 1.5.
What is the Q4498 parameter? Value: 32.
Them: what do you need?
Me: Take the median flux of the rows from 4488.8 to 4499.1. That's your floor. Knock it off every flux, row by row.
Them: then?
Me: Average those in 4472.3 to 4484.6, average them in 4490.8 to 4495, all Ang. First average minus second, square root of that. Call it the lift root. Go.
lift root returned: 0.9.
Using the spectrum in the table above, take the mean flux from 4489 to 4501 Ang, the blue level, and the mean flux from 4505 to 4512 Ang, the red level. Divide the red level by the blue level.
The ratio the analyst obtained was 0.92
